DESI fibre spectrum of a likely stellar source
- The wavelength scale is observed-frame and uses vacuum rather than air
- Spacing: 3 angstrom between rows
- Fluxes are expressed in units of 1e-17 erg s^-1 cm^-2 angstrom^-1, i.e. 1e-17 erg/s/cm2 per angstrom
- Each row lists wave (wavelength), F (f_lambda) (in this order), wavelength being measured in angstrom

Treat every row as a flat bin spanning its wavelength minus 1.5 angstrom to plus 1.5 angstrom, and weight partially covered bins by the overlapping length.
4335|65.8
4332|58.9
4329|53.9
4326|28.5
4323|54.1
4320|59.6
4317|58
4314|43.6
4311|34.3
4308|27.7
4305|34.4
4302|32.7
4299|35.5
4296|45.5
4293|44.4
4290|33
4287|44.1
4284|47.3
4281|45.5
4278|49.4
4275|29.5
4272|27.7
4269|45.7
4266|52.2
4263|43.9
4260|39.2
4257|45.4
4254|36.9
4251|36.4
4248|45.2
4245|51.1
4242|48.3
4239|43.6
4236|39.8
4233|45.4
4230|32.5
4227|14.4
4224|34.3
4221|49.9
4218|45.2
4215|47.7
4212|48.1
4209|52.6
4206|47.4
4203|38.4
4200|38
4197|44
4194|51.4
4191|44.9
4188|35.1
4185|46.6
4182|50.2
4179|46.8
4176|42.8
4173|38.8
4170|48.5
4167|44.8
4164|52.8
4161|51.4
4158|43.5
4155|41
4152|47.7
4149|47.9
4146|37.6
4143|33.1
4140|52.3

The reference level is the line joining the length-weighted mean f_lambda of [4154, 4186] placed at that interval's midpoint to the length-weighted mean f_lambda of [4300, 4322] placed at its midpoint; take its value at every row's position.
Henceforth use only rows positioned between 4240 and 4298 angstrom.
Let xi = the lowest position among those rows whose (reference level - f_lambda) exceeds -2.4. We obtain 4248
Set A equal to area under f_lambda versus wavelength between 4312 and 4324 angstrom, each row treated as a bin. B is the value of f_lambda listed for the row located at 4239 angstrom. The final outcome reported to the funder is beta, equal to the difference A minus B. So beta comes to 592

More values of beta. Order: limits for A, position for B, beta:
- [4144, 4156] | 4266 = 466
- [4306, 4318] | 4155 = 438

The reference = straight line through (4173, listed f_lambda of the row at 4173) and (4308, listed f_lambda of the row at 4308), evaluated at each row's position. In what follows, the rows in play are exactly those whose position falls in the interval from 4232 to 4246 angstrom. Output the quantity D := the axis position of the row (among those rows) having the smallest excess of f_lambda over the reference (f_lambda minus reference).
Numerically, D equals 4236 angstrom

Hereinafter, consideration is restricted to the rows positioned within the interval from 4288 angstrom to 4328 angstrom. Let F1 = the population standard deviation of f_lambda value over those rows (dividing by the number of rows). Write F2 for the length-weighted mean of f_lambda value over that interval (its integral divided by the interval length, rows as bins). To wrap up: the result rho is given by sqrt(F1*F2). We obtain 20.8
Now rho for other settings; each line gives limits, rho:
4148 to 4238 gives 18.3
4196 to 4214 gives 15.4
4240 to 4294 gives 17.2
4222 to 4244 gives 20.0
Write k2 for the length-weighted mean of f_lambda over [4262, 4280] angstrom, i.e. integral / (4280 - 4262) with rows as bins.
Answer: 41.4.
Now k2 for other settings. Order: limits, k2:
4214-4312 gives 40.2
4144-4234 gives 43.6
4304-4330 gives 43.8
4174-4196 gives 45.2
